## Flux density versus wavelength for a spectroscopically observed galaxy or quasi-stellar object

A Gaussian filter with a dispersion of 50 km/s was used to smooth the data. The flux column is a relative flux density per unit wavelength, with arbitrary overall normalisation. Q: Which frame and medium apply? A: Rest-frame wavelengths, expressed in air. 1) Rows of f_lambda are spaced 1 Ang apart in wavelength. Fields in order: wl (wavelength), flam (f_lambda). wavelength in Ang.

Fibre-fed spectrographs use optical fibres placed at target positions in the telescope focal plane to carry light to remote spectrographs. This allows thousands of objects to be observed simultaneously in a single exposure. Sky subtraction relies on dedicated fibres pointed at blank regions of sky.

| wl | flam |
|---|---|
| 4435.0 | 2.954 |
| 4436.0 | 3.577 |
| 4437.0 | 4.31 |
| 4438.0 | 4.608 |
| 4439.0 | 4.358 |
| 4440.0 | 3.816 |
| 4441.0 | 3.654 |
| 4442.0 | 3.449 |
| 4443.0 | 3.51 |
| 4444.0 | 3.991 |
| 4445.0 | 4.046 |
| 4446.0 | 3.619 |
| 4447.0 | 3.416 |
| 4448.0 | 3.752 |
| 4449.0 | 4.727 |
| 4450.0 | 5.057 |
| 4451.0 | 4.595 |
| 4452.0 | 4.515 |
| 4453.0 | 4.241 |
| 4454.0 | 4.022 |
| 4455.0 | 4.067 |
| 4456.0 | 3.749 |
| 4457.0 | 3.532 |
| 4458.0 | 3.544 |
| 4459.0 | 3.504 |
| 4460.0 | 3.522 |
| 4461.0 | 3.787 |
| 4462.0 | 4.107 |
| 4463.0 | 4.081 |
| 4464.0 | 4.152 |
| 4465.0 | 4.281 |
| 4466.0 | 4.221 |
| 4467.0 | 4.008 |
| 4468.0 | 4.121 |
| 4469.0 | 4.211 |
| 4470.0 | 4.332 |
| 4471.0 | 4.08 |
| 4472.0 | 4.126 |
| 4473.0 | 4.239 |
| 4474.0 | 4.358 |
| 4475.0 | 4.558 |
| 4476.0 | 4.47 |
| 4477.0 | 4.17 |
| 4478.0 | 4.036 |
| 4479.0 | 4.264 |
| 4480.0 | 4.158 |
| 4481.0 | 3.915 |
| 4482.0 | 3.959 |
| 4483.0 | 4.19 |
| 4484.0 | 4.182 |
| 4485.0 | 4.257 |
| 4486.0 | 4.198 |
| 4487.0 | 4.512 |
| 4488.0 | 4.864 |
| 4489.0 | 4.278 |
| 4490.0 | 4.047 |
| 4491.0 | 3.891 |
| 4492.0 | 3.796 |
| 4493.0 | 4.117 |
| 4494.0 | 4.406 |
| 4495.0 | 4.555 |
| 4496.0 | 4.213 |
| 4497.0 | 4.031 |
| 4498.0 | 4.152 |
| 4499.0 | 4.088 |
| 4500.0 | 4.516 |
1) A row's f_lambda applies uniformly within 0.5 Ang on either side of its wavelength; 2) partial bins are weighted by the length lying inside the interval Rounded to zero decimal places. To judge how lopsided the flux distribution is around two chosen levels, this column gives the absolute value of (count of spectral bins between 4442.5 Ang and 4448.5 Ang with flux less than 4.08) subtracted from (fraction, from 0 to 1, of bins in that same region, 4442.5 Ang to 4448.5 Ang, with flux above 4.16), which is 6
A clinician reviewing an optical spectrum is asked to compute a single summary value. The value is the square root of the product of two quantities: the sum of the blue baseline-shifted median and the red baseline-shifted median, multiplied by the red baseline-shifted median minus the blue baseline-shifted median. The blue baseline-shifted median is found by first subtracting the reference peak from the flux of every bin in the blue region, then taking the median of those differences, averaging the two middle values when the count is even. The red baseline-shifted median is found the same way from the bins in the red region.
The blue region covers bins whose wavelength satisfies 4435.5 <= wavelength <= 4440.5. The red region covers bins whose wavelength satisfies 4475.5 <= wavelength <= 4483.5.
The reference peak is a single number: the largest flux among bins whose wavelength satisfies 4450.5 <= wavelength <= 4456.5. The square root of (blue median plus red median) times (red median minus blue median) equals 0.32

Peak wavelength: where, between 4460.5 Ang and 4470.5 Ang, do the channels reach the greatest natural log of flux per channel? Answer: 4470.0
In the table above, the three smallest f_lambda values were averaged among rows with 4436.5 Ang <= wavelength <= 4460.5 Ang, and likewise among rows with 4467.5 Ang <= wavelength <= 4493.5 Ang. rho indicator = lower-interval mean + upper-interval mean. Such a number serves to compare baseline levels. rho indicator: 7.32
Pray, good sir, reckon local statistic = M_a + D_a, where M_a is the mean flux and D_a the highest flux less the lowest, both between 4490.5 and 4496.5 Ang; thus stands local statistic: 4.9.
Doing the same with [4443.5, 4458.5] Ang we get 5.7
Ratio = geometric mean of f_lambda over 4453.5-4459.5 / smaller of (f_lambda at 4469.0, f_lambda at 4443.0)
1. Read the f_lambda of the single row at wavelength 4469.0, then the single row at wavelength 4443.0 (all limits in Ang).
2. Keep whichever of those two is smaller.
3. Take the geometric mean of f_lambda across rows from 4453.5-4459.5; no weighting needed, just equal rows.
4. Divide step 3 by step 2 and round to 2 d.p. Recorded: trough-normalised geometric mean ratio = 1.06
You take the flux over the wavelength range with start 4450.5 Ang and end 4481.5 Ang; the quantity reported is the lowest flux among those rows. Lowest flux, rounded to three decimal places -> 3.504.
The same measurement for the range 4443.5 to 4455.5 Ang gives 3.416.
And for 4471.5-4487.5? 3.915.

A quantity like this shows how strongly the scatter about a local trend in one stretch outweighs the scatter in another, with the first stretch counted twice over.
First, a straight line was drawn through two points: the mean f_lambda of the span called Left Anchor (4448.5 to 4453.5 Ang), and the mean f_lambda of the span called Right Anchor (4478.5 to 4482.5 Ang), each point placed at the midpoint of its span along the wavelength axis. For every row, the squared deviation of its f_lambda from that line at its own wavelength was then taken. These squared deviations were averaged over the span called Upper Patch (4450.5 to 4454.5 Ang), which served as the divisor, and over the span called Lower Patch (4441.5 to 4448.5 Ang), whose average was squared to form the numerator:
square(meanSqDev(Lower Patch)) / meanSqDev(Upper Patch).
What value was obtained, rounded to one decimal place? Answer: 12.8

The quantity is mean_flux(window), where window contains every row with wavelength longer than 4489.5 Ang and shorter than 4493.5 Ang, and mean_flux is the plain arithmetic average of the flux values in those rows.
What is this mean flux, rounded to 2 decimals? 3.96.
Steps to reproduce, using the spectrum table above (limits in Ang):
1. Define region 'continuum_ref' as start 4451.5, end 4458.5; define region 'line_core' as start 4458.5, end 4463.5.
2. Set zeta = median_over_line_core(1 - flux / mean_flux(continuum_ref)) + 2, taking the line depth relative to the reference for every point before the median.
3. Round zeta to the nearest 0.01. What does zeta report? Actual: 2.04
